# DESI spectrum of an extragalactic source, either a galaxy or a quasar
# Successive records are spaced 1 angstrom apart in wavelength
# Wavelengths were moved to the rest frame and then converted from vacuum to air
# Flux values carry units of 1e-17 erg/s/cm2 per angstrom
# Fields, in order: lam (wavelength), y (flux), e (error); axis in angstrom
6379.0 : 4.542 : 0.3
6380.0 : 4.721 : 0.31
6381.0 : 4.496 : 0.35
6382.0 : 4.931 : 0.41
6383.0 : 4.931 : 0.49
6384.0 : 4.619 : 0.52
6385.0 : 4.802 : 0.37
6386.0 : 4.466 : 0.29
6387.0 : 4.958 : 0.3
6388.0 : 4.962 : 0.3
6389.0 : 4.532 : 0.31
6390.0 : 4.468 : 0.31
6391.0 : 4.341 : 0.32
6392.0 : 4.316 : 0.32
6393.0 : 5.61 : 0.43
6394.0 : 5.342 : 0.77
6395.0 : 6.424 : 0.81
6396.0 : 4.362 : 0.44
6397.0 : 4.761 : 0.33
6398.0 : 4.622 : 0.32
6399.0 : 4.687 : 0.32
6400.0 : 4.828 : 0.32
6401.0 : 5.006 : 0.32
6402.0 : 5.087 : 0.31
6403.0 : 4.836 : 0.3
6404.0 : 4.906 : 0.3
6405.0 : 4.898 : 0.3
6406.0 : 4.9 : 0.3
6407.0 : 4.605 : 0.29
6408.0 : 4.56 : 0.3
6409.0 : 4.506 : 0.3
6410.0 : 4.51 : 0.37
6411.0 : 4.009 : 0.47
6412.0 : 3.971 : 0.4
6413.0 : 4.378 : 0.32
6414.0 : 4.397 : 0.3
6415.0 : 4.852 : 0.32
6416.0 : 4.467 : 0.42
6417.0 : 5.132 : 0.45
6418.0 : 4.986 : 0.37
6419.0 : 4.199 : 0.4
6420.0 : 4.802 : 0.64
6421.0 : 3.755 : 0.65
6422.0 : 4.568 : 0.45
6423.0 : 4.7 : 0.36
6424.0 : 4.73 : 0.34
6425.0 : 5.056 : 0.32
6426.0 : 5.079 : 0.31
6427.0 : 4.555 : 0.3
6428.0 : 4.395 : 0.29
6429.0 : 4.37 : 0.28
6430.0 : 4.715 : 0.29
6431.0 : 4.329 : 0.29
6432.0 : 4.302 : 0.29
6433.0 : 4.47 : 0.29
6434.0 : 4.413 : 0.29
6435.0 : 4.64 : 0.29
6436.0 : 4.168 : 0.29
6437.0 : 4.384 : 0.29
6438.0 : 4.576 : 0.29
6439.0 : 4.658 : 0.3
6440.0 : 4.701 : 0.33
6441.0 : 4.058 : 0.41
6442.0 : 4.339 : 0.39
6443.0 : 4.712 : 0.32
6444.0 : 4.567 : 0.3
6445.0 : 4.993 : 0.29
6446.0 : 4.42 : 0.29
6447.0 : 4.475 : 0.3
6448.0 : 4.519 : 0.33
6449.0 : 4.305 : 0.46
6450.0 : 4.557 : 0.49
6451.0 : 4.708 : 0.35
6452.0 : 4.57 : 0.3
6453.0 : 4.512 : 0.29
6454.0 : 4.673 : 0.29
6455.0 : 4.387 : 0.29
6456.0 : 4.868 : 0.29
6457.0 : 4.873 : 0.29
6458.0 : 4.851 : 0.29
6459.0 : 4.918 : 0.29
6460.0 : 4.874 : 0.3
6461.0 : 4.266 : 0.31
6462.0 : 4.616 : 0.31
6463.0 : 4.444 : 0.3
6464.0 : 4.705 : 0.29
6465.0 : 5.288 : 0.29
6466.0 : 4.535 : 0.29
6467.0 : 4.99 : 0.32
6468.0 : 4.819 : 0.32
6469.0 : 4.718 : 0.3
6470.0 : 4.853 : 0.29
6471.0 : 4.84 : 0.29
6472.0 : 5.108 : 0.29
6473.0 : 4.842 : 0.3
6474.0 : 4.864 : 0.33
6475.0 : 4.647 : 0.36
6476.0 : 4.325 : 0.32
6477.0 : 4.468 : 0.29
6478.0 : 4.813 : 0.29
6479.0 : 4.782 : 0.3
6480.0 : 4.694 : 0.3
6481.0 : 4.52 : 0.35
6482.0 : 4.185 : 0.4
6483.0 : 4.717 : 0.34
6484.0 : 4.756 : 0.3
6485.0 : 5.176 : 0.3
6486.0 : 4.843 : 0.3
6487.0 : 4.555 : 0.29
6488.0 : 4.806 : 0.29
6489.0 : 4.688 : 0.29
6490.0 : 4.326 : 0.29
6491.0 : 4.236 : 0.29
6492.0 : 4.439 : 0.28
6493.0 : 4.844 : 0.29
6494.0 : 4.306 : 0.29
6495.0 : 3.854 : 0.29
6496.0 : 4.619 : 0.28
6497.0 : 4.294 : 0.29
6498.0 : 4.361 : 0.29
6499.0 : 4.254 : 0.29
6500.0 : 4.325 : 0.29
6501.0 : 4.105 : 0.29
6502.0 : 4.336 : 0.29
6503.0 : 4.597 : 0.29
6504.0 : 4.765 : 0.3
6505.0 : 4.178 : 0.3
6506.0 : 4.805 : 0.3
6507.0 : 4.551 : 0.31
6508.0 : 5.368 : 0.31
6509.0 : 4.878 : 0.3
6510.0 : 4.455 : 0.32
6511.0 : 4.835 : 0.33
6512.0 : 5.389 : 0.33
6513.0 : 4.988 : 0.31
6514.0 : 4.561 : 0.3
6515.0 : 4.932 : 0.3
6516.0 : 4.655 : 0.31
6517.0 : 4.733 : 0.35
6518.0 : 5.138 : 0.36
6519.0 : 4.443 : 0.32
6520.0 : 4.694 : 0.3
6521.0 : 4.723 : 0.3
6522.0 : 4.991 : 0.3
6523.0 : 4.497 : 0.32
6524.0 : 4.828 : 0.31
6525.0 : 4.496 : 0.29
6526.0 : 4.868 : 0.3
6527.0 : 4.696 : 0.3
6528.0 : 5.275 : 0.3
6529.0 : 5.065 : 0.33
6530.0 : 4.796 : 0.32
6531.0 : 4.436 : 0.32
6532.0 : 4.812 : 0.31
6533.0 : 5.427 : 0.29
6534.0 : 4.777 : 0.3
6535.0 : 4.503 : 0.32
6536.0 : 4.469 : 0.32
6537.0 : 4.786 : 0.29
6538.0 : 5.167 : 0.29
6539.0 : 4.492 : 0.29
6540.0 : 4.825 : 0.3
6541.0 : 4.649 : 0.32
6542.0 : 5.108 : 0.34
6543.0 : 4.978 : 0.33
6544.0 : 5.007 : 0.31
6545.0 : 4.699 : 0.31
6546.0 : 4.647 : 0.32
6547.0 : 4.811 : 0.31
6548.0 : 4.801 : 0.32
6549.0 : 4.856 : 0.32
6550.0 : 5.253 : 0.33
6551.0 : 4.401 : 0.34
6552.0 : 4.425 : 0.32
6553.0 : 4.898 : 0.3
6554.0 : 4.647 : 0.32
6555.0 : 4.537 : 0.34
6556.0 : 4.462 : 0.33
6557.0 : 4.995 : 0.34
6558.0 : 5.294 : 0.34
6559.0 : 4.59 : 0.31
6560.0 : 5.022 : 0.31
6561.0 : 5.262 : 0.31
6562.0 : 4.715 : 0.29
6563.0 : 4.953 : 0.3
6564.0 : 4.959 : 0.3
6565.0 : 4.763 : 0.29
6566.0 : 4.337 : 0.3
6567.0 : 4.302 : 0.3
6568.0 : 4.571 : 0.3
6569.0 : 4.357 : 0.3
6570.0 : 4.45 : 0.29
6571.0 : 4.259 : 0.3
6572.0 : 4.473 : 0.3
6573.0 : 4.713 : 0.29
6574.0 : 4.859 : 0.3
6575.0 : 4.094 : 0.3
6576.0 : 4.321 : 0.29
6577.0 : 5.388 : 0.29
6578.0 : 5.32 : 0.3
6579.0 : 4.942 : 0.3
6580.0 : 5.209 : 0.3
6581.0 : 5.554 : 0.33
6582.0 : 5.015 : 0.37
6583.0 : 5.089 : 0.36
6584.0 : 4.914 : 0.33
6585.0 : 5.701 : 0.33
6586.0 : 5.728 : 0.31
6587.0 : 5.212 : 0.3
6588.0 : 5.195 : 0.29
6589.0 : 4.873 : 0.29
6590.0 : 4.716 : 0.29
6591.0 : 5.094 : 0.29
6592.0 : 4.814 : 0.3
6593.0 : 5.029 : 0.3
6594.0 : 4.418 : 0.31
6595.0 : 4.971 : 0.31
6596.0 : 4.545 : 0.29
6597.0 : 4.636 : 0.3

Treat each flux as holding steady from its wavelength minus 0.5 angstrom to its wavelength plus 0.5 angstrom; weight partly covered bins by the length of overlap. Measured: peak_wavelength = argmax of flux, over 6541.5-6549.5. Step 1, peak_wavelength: 6542.0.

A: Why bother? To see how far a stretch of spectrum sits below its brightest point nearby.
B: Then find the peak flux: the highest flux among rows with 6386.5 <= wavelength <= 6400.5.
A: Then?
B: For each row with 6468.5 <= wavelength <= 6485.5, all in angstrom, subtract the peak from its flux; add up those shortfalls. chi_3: -29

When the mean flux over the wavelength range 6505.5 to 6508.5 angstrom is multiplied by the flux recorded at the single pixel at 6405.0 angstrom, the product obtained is 24.0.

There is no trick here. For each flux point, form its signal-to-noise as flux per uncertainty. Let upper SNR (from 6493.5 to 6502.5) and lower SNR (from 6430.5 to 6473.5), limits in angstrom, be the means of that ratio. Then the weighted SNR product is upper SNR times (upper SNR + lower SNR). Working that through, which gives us 442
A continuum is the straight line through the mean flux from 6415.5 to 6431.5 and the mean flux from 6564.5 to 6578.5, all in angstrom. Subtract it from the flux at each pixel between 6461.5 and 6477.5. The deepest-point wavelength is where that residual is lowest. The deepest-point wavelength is 6476.0 angstrom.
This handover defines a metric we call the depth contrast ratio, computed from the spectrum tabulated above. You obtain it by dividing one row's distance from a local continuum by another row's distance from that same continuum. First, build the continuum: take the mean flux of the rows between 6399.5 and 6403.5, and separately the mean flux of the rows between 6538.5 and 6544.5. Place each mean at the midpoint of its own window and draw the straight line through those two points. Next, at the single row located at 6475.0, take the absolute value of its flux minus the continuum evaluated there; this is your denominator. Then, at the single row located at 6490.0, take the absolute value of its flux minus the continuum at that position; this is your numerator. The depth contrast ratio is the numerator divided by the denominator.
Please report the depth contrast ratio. 2.3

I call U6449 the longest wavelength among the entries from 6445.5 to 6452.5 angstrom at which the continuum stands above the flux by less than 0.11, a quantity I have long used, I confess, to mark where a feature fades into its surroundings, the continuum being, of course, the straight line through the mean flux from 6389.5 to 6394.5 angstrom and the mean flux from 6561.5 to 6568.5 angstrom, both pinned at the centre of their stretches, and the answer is 6451.0 angstrom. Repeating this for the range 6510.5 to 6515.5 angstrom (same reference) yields 6515.0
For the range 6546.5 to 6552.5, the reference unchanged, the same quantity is 6550.0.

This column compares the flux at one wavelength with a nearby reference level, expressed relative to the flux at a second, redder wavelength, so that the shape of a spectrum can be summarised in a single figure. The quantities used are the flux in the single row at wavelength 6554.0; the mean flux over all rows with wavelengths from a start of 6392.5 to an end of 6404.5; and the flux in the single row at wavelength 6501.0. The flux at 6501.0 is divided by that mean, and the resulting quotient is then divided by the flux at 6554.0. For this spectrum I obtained 0.175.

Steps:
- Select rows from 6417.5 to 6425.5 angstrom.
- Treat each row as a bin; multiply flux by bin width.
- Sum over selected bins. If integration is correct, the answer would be 36.8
